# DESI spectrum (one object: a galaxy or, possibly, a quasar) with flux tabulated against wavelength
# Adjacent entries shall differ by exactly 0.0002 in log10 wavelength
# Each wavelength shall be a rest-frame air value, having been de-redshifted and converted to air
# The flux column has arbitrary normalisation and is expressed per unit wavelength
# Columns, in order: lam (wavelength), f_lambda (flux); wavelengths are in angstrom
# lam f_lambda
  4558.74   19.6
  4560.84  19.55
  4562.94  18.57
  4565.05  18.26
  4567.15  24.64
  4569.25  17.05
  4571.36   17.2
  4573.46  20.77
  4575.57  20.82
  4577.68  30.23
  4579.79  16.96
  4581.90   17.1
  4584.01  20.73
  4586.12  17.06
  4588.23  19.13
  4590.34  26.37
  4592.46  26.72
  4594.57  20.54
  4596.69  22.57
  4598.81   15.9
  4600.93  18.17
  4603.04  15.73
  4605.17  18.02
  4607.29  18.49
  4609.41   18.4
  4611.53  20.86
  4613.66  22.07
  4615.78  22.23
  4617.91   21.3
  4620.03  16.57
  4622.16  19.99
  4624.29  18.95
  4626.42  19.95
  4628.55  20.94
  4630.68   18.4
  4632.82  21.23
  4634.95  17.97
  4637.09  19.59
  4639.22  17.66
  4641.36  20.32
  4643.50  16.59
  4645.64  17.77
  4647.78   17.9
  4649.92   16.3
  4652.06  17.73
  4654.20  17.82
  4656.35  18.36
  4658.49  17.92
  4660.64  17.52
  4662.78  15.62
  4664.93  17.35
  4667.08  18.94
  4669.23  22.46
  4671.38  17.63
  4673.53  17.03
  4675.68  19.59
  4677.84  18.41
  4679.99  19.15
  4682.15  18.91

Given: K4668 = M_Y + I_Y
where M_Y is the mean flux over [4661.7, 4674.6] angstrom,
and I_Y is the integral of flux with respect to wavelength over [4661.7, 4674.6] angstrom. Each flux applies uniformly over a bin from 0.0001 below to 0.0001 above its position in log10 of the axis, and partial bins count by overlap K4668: 253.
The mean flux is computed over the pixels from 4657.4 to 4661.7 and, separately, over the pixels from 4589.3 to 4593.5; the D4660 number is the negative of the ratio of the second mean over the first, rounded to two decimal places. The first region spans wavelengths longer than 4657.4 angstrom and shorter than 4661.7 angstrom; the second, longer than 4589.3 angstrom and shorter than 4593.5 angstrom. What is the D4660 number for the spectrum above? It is -1.50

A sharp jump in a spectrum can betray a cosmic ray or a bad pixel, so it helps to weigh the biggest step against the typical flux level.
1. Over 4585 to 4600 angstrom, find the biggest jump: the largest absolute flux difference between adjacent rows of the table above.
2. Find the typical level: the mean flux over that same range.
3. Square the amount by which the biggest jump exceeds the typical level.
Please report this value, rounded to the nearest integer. 194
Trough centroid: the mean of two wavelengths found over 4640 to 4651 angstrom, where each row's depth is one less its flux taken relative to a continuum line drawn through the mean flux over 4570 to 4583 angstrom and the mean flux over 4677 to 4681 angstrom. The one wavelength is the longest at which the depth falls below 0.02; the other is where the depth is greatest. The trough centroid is 4645.6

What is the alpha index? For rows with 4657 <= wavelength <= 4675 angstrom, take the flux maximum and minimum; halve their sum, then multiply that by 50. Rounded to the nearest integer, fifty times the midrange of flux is 952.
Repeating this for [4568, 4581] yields 1180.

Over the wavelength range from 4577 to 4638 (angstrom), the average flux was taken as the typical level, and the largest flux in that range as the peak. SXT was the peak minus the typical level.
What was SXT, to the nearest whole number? 10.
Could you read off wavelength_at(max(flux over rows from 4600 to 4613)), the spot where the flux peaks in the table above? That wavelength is 4611.53 angstrom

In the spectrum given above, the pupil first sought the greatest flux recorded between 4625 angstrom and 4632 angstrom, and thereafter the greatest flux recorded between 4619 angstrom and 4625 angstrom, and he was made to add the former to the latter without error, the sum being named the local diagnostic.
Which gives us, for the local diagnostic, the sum 40.9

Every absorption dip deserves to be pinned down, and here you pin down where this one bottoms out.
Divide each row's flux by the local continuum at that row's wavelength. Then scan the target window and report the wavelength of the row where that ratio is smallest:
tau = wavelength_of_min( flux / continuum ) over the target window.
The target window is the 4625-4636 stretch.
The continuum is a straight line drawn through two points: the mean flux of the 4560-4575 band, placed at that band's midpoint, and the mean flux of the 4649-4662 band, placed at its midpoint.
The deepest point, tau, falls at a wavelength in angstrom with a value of 4634.95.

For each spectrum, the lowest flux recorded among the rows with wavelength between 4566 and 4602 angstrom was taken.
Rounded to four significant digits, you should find 15.90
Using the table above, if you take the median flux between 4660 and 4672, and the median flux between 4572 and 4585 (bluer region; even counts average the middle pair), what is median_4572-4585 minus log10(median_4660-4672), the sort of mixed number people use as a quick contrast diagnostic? 19.5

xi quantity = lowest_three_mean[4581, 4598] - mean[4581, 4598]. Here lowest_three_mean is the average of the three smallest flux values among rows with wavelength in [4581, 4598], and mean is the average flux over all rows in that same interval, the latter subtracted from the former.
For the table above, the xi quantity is -3.5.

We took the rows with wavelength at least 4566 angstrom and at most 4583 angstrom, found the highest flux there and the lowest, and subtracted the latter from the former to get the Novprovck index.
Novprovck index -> 13.3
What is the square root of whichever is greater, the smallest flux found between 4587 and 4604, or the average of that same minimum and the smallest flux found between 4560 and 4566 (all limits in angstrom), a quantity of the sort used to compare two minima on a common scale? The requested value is 4.12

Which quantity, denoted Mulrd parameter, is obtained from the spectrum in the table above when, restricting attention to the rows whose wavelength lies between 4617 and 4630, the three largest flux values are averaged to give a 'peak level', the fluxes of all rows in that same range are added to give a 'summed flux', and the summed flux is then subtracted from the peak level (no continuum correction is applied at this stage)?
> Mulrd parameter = -97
